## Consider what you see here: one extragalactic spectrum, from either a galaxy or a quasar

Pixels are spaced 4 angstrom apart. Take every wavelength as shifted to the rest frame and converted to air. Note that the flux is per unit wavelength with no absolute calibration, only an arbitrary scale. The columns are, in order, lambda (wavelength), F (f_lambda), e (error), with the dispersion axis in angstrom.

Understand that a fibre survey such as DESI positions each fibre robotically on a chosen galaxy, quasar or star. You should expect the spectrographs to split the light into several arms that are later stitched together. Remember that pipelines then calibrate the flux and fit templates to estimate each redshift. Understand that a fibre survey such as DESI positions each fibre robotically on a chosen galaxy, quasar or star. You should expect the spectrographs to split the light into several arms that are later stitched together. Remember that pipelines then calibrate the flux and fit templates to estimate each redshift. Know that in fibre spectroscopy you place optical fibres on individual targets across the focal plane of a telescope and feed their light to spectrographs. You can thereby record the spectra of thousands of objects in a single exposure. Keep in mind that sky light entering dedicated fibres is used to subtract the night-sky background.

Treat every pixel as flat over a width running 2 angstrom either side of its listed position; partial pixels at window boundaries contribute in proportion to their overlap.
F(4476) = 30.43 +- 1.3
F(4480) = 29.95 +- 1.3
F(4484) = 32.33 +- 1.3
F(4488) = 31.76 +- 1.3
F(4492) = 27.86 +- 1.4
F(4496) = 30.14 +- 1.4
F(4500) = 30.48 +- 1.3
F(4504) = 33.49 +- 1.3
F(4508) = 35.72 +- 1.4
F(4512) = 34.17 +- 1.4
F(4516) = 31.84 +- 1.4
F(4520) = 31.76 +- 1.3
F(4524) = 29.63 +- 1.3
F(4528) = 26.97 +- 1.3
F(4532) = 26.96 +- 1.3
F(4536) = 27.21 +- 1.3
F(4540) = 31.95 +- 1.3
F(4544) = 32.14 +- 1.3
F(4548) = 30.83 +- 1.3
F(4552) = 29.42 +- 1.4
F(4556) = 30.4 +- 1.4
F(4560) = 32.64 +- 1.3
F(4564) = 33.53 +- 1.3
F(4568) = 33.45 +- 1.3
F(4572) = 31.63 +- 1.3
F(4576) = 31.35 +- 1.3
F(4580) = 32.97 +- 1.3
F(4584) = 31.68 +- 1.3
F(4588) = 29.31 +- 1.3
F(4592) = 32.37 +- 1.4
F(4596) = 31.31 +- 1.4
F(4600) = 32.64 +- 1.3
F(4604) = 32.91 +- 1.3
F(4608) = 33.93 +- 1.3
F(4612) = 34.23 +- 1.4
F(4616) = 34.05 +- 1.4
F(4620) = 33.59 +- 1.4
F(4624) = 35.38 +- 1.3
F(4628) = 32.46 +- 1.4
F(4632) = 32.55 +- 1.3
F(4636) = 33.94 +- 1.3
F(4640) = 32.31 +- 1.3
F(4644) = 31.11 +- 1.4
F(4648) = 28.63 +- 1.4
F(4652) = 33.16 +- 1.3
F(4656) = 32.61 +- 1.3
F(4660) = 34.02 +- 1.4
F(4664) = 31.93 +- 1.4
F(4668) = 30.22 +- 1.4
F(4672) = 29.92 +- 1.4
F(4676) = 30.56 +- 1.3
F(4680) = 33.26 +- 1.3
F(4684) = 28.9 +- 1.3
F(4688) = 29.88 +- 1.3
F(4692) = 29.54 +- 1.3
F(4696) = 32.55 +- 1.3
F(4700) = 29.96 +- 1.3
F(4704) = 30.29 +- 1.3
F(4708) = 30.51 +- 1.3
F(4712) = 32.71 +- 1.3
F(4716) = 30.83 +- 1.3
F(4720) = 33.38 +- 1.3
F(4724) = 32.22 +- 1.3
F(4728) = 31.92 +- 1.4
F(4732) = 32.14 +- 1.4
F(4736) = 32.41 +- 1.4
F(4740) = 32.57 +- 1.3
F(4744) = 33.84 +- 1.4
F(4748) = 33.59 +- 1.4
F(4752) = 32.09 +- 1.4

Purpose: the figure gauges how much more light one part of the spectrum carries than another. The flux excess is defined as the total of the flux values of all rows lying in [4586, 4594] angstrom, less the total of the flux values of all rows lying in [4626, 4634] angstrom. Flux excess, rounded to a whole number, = -3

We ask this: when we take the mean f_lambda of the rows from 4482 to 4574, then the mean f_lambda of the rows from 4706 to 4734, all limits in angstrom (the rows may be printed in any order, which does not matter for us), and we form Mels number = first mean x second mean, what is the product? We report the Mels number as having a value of 995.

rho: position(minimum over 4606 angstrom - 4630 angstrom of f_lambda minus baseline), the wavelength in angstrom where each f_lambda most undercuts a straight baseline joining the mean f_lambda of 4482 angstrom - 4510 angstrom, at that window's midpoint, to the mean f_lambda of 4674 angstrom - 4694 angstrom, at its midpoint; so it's 4628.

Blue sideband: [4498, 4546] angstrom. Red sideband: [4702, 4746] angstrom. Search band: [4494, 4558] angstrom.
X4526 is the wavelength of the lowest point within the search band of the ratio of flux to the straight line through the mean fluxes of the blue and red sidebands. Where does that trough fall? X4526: 4532 angstrom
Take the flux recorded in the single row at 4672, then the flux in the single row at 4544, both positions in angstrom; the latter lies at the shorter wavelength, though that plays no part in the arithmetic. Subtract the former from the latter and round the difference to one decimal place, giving 2.2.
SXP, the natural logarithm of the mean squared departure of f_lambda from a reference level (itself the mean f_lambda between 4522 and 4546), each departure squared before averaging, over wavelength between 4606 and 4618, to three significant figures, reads 3.19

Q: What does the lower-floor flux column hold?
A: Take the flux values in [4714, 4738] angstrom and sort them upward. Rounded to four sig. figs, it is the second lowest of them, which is 31.92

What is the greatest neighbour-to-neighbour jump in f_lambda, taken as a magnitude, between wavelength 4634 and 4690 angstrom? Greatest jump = 4.53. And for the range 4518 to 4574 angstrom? 4.74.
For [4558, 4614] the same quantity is 3.06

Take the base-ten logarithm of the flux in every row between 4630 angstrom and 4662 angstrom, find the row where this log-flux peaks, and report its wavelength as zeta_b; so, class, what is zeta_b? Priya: 4660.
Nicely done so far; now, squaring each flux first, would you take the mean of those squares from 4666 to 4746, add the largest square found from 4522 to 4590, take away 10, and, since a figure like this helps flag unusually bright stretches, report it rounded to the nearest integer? 2101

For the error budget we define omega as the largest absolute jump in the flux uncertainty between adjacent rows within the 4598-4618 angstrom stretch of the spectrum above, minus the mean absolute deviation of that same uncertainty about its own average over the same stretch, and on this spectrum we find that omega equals 0.052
